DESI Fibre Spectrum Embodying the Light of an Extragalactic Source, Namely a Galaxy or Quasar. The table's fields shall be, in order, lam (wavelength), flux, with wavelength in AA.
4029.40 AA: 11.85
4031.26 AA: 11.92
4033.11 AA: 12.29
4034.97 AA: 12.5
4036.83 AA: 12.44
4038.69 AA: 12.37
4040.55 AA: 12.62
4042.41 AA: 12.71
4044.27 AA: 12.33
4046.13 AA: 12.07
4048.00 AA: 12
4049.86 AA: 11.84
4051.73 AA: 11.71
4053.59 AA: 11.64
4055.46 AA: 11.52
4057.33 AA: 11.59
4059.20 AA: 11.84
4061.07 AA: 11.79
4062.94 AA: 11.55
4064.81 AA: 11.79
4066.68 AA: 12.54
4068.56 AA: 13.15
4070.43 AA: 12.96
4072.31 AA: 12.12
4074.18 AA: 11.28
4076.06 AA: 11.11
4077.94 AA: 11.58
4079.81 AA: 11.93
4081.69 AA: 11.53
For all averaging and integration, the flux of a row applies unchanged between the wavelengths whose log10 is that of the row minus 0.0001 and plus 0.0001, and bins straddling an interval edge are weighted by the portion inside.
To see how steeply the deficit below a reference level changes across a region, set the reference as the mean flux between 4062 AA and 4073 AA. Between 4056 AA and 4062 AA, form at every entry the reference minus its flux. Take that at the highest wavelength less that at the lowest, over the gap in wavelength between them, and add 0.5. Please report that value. 0.45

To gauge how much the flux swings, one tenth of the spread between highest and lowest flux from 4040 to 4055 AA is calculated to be 0.107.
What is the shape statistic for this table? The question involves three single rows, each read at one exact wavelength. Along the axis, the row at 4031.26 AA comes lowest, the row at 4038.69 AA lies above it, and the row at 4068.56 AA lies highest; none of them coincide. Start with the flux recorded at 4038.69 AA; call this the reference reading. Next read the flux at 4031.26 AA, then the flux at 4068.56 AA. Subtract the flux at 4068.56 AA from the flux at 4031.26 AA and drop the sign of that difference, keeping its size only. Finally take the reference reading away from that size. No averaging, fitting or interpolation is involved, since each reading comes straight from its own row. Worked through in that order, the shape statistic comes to -11.1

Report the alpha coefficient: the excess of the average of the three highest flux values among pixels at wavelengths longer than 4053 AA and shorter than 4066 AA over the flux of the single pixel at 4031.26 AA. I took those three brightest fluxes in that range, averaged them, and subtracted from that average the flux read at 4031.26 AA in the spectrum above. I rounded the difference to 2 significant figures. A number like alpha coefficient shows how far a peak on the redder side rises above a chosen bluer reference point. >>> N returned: -0.11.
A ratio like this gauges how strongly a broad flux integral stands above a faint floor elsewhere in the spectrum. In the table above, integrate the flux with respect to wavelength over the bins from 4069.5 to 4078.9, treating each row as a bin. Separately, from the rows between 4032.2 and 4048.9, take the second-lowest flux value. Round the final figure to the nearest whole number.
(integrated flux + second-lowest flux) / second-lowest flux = 10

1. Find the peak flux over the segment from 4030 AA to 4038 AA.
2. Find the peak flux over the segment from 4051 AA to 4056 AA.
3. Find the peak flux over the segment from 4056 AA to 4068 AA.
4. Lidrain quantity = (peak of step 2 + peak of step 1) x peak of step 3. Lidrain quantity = 304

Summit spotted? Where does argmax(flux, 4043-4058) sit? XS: 4044.27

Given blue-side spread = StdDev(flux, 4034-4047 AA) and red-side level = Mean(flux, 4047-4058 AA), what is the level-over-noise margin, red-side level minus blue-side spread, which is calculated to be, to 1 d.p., 11.5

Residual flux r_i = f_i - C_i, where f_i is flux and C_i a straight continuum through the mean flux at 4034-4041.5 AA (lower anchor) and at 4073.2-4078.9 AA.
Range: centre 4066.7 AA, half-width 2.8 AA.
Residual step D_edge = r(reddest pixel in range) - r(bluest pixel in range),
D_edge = 1.5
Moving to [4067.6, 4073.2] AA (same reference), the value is -0.9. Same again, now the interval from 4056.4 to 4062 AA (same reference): 0.3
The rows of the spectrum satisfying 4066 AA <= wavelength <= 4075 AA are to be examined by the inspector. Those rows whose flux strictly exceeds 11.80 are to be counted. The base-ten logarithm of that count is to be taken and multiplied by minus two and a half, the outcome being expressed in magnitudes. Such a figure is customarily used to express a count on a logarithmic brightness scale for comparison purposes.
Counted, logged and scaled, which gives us -1.5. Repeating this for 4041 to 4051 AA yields -1.7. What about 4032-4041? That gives -1.7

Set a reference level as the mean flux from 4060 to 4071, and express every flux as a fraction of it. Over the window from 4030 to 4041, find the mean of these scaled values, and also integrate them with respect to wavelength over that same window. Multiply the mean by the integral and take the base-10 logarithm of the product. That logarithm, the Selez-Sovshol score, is 1.05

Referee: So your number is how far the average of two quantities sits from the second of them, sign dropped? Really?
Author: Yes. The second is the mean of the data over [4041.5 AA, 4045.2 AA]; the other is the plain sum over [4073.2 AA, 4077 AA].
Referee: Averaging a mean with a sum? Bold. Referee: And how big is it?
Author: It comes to 4.9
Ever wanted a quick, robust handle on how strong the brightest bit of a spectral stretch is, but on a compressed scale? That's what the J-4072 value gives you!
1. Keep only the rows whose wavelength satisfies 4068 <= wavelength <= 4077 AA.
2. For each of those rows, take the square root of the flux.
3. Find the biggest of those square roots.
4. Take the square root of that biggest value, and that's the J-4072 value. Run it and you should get 1.904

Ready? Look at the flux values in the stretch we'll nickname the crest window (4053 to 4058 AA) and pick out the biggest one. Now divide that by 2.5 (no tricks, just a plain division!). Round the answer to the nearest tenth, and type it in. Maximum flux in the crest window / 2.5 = 4.7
